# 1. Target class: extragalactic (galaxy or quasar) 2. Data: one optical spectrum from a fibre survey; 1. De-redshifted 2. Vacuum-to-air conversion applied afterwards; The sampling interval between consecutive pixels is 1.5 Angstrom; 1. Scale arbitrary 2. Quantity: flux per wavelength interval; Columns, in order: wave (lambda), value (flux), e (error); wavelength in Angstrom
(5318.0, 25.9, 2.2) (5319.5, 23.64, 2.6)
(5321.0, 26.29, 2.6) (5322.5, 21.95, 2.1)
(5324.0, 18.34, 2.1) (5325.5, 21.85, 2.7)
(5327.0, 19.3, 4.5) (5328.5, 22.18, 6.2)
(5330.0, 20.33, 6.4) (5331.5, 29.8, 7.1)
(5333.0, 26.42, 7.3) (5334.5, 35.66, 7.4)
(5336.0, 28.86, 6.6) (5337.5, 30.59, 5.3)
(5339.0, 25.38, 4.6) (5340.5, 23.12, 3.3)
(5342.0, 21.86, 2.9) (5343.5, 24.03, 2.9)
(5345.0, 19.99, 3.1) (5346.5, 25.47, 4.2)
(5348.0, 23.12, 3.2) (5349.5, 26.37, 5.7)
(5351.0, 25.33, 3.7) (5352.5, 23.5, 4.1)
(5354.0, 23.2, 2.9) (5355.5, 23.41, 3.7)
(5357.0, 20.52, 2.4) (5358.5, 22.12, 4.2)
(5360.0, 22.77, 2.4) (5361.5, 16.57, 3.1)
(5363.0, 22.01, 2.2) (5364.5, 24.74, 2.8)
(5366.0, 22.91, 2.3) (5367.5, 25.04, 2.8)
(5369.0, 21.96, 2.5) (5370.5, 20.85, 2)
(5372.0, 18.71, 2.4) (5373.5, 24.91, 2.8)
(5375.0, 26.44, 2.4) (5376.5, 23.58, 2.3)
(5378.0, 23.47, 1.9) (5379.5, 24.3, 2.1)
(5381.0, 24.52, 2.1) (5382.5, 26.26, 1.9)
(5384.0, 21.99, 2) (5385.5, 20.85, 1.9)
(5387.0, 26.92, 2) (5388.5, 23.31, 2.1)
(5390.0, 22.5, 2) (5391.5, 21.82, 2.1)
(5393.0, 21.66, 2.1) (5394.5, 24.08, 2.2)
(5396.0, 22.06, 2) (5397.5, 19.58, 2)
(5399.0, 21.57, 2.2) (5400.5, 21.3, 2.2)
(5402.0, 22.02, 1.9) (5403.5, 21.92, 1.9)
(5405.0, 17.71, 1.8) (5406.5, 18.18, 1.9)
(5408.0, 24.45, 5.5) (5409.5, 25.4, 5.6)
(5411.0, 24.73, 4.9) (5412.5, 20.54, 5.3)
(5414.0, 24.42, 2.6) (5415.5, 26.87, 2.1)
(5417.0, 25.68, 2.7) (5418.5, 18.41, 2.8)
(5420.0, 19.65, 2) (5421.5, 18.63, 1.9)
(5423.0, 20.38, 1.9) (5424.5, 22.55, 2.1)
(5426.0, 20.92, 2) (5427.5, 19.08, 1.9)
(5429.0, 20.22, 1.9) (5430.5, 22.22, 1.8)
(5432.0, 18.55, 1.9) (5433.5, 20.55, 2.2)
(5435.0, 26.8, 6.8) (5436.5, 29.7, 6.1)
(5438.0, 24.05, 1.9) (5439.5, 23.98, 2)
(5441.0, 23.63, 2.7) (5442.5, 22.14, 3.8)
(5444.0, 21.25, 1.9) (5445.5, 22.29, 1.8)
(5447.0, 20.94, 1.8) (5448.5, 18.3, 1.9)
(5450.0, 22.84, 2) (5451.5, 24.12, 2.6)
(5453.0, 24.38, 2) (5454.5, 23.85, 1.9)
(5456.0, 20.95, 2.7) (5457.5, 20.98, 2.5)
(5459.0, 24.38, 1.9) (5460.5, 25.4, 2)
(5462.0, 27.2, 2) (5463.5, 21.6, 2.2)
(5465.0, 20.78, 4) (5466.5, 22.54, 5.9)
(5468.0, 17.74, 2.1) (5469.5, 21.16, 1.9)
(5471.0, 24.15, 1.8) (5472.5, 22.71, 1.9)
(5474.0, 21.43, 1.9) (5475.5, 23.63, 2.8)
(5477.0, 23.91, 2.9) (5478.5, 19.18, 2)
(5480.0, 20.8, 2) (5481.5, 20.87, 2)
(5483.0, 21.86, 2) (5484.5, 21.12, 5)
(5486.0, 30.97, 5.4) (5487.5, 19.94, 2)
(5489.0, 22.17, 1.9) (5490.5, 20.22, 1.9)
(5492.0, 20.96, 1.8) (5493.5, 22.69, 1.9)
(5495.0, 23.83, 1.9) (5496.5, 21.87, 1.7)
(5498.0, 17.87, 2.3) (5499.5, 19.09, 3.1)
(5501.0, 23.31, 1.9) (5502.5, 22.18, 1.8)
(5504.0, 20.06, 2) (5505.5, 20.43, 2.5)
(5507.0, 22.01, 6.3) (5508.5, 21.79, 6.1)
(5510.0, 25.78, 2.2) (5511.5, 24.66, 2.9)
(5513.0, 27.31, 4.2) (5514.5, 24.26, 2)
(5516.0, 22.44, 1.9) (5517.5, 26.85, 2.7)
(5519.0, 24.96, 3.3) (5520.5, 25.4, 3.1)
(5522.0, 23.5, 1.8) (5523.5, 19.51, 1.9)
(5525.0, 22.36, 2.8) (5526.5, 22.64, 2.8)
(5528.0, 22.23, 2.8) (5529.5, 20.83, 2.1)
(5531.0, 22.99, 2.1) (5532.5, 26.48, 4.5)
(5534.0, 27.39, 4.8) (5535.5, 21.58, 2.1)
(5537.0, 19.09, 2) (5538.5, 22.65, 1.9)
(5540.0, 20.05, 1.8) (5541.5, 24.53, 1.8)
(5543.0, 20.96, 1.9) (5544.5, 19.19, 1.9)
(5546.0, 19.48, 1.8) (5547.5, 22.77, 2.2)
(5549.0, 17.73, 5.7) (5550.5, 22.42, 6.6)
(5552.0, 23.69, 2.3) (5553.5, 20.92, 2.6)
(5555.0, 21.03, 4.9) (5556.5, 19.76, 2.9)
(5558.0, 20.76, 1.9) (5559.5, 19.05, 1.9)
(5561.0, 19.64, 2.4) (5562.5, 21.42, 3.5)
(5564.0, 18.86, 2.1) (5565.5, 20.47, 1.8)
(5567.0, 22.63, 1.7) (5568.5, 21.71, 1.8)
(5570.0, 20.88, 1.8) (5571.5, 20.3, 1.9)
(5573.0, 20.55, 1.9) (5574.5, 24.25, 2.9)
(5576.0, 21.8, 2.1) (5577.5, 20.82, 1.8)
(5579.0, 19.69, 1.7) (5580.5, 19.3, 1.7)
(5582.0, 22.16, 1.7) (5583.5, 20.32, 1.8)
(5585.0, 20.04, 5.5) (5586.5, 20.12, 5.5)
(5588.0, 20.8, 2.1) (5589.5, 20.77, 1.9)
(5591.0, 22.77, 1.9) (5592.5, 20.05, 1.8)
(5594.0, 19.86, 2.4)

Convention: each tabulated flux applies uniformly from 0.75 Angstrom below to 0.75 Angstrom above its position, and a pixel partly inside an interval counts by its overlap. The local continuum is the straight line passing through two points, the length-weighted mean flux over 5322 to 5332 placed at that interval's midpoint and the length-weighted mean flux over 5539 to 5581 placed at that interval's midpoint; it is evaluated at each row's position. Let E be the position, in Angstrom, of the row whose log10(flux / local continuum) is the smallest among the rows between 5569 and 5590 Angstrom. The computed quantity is 5580.5 Angstrom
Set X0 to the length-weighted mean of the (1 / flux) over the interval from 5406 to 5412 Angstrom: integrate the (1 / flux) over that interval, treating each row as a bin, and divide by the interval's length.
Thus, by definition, 0.0437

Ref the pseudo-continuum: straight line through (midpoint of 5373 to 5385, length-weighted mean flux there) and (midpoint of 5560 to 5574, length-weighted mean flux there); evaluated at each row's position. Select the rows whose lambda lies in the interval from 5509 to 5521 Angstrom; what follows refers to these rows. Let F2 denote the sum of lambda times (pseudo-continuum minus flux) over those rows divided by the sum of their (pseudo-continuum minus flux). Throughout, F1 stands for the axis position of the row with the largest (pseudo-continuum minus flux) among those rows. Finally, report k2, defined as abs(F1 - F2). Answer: 0.8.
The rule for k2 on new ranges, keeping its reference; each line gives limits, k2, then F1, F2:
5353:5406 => 17.8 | 5361.5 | 5379.3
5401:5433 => 14.1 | 5405.0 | 5419.1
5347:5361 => 0.5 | 5357.0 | 5356.5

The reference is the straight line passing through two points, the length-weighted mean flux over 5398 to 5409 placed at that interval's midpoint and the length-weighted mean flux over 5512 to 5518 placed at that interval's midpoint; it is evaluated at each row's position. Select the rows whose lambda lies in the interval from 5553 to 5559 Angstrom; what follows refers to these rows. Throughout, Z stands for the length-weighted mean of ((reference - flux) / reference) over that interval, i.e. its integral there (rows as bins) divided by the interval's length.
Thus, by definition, 0.23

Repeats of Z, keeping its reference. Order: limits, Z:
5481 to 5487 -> 0.01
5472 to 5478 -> 0.04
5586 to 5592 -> 0.24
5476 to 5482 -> 0.11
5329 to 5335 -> -0.49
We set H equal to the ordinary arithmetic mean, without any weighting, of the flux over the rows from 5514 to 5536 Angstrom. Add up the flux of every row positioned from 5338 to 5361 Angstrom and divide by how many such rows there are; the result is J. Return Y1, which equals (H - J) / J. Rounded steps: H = 23.6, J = 23.3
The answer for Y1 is 0.01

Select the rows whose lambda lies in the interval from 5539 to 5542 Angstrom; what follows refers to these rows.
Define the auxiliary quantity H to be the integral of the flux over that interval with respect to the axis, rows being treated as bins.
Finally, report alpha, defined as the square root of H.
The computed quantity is 8.1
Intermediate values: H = 66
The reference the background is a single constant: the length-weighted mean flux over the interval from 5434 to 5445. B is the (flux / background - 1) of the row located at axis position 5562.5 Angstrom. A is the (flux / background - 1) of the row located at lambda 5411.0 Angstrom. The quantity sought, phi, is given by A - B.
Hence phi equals 0.14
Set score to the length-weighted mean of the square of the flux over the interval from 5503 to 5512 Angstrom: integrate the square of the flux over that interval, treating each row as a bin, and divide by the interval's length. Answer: 505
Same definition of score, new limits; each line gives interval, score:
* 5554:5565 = 405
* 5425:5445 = 517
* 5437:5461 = 522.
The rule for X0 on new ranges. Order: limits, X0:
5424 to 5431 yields 0.0480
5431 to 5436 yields 0.0459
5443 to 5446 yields 0.0460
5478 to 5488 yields 0.0460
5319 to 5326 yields 0.0453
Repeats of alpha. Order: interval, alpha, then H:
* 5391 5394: 8.1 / 66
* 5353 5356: 8.4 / 70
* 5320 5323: 8.5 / 73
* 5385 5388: 8.5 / 72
